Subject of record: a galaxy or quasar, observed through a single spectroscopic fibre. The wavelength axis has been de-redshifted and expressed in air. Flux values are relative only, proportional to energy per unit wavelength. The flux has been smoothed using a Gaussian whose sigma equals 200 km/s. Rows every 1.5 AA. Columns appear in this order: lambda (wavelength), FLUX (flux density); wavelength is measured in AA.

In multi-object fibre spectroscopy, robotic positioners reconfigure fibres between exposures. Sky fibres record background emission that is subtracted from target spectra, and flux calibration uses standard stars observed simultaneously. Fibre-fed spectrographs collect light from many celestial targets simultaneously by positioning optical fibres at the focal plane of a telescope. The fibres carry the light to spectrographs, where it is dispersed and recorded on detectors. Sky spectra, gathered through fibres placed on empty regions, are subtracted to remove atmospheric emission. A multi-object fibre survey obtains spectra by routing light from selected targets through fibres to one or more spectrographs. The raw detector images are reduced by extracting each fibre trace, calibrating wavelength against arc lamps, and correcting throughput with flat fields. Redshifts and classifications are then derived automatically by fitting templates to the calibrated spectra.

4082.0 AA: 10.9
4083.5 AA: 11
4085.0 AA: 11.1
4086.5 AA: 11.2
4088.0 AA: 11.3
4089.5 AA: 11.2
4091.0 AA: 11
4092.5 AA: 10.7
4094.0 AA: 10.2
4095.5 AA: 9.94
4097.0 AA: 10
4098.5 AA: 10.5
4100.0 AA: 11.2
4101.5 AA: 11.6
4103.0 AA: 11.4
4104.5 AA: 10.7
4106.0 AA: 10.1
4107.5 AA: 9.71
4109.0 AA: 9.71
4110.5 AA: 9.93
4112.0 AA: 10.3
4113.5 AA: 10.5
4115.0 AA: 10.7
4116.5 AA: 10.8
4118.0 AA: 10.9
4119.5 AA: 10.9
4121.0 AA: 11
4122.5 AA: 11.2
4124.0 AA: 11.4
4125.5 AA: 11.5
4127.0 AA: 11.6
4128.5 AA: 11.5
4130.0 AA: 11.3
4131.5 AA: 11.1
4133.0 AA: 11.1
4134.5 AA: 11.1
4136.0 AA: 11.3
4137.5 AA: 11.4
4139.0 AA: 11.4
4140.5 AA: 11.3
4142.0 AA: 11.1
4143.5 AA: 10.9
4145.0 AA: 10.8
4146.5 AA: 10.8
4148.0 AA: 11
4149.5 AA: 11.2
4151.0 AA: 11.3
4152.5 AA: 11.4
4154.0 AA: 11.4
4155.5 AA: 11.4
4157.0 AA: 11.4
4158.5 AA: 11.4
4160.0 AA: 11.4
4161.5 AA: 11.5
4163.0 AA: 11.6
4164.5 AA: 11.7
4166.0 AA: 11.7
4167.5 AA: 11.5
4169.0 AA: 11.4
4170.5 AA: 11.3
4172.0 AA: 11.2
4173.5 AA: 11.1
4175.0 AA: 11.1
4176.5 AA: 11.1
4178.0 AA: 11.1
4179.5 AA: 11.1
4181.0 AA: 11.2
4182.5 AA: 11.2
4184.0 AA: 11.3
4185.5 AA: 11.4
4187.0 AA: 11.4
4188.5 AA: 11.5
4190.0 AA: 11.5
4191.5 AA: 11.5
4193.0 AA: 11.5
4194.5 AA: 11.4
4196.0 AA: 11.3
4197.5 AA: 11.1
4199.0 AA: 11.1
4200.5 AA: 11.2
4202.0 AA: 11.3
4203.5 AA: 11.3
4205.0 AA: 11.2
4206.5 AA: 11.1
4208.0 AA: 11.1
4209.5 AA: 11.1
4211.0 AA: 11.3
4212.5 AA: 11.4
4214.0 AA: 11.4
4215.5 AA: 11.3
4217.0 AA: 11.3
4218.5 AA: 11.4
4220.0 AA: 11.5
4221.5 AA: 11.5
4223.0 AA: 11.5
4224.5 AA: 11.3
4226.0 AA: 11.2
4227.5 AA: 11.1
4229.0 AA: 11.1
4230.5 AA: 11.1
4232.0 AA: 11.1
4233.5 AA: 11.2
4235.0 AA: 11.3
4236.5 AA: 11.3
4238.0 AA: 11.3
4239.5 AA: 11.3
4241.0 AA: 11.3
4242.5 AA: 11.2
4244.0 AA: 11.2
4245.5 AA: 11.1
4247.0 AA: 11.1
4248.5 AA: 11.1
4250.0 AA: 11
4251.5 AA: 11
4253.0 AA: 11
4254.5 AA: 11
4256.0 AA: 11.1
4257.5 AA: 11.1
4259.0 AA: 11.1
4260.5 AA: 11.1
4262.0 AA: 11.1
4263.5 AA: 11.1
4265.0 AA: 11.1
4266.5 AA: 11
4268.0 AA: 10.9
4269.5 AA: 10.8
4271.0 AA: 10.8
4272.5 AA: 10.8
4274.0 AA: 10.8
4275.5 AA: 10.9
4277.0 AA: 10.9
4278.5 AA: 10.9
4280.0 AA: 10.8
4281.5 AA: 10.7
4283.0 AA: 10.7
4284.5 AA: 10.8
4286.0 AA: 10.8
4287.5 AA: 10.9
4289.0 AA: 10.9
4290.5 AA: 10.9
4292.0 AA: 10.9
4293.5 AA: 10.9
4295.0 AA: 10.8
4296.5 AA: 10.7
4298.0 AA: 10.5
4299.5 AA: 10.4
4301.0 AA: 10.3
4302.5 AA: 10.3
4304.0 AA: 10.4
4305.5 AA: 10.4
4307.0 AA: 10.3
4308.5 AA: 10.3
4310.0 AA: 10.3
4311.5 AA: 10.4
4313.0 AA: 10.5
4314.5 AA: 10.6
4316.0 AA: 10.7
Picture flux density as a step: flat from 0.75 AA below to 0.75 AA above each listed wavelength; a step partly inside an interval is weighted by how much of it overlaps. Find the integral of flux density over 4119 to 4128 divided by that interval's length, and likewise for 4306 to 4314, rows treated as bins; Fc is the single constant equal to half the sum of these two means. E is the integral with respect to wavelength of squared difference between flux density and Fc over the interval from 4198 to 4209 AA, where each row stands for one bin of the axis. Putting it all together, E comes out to 1.5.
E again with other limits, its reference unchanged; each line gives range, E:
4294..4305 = 1.6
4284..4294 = 0.0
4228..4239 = 1.6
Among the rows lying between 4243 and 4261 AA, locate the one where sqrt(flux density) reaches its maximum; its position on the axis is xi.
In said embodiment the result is 4244.0 AA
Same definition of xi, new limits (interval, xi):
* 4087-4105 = 4101.5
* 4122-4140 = 4127.0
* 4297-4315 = 4314.5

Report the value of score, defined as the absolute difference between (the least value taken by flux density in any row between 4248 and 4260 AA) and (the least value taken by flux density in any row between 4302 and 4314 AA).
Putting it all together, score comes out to 0.7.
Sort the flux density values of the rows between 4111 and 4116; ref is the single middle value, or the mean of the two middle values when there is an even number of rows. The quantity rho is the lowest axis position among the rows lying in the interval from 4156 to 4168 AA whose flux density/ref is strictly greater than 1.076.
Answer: 4157.0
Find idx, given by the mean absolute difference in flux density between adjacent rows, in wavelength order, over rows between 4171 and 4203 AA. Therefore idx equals 0.055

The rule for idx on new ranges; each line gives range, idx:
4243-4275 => 0.030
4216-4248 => 0.050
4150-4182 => 0.055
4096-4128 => 0.269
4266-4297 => 0.045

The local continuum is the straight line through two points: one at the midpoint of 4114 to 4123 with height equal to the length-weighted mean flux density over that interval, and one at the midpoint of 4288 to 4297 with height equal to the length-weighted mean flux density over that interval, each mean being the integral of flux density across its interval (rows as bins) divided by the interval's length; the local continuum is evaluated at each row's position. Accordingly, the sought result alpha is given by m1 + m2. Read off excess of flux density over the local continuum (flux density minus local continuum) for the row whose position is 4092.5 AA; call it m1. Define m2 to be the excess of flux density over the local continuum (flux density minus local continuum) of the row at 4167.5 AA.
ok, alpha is 0.4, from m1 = -0.20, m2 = 0.61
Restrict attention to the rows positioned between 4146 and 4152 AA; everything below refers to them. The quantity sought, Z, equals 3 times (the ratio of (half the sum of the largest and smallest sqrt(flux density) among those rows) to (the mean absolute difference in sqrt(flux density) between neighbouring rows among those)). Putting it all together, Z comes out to 398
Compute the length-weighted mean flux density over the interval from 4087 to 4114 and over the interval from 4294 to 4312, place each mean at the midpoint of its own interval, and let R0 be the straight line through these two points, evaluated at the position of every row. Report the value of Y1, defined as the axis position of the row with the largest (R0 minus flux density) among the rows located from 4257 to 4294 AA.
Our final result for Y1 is 4281.5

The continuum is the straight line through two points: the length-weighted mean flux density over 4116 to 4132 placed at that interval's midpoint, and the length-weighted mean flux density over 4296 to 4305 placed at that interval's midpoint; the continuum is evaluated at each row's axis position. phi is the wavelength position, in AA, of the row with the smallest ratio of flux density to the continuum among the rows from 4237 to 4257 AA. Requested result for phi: 4250.0 AA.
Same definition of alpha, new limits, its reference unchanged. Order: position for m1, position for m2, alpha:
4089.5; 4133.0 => 0.5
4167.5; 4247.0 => 0.8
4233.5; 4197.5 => 0.6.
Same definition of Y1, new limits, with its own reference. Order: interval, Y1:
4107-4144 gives 4107.5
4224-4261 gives 4250.0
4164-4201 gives 4173.5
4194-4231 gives 4197.5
